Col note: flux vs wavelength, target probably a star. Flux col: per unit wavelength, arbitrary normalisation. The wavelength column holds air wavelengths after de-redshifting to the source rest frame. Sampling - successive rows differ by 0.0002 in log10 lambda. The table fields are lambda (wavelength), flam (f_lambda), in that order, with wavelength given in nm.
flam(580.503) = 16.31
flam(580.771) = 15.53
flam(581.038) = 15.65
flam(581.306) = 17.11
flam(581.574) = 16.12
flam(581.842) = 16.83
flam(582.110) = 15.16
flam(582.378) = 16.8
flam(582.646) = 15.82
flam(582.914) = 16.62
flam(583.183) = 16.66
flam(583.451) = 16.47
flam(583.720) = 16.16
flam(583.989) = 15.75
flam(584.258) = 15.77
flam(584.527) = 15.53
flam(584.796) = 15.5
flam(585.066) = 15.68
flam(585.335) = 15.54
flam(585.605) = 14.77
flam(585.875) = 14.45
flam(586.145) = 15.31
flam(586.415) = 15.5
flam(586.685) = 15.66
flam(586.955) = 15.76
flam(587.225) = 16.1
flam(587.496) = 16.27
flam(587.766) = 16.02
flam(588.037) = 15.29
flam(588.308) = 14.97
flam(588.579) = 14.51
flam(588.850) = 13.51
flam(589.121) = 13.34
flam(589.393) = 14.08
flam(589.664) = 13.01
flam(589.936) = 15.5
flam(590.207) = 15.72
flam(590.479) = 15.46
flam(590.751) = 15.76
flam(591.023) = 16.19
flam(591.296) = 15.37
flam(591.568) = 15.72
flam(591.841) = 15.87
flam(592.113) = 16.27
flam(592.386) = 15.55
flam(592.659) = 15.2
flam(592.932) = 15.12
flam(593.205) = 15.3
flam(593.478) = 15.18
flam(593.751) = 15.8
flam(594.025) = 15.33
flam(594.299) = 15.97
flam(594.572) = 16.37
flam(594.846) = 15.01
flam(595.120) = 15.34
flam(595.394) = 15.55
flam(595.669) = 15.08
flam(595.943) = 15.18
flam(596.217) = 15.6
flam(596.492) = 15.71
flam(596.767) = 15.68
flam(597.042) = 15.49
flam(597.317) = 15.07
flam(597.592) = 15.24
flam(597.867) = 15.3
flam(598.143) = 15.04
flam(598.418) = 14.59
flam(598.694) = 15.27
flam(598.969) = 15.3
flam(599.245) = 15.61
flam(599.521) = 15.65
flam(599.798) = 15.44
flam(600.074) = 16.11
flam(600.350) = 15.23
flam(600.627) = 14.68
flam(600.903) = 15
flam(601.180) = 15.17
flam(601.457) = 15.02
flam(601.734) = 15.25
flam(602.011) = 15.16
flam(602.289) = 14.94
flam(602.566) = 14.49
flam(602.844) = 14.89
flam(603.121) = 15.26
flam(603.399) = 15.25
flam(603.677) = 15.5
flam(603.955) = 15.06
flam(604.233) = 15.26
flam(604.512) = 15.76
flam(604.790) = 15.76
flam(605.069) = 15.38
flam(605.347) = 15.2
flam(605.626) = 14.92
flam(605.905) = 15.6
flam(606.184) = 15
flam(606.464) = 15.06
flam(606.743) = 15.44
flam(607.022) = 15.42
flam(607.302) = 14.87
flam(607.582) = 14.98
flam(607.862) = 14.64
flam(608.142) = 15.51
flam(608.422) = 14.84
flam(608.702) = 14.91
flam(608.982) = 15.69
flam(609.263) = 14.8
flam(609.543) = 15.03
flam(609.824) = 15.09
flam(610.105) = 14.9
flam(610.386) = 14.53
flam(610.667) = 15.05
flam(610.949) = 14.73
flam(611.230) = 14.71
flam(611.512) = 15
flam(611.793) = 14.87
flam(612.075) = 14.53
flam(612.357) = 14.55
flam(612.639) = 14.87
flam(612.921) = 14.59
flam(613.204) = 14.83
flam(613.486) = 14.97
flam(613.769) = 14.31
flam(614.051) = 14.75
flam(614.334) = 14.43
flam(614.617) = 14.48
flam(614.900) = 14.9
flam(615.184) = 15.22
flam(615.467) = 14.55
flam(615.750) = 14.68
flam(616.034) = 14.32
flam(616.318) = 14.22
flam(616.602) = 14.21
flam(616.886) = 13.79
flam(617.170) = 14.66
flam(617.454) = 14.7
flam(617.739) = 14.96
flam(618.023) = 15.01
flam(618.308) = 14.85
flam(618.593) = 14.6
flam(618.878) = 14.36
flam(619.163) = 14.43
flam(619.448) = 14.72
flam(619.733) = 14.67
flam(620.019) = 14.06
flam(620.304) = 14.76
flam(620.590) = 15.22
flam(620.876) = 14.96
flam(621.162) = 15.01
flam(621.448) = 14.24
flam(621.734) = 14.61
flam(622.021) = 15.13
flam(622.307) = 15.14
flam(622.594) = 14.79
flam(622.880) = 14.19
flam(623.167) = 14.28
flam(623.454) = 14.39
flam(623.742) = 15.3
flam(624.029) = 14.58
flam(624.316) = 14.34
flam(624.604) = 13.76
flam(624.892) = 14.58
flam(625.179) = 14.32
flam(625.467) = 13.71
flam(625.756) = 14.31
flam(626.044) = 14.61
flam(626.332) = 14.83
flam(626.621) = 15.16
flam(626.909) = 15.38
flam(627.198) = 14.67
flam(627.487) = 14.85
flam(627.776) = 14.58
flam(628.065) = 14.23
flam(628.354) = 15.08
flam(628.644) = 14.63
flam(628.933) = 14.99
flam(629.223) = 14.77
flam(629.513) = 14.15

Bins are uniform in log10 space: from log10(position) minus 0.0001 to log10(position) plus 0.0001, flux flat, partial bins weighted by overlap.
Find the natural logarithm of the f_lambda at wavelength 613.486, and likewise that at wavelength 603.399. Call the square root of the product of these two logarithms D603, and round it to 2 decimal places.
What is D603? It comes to 2.72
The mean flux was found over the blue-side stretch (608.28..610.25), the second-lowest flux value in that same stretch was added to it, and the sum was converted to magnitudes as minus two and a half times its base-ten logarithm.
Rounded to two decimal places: -3.69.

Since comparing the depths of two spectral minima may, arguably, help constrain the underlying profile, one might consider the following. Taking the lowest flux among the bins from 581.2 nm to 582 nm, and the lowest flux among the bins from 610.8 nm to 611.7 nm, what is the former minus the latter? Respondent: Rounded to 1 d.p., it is 1.4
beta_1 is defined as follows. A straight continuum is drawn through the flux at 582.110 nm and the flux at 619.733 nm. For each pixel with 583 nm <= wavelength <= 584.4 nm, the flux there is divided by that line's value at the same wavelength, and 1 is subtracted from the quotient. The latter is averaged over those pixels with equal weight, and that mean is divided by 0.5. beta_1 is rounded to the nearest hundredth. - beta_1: 0.14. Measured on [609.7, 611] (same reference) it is 0.01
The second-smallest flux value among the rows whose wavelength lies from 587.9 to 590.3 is 13.34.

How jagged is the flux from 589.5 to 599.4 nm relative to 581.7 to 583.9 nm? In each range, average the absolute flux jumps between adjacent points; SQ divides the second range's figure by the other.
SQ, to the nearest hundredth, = 0.52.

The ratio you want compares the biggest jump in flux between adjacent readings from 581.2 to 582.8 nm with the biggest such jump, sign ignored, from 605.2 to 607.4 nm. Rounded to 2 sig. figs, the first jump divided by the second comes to 2.5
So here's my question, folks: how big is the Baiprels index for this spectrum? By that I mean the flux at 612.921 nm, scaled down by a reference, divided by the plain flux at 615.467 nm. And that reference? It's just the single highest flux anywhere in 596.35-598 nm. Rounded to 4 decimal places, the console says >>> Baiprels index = 0.0638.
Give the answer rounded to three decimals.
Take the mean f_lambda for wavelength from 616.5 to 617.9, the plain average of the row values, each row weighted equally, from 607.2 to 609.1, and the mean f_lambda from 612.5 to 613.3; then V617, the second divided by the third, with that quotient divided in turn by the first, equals 0.071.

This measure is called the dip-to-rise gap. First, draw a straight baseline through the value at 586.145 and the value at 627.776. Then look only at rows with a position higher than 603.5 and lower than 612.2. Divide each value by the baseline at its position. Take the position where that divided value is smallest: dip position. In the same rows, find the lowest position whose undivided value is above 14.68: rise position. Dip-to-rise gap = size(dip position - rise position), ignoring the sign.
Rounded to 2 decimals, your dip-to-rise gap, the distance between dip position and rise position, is 6.71 nm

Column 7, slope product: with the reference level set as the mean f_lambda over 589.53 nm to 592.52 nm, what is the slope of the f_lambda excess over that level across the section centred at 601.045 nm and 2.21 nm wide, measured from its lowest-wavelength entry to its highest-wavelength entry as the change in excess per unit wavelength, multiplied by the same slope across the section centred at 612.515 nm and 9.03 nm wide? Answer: 0.10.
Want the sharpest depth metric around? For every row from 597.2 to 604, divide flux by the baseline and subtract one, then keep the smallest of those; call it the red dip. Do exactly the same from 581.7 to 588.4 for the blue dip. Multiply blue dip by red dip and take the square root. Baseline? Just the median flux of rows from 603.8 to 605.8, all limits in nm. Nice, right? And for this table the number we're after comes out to 0.05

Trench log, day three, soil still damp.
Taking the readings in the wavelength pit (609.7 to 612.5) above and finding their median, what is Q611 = 14.80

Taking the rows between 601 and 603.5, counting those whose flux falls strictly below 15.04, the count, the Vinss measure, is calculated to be 4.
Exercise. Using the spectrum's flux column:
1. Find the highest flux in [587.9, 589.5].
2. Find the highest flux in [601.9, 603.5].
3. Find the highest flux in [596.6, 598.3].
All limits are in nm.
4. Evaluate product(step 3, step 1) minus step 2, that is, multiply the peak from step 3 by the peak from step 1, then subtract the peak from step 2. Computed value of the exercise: 224.5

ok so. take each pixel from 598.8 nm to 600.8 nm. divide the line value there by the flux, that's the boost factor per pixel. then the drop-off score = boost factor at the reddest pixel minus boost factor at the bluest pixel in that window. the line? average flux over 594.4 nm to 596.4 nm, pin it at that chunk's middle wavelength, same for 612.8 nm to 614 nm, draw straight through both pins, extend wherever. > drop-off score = 0.037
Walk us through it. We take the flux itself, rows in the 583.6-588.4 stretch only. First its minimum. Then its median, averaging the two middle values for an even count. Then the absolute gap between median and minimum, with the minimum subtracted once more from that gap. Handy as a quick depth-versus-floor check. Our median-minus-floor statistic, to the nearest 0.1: -13.3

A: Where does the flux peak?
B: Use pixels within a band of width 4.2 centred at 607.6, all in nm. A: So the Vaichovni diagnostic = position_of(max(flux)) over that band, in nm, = 608.982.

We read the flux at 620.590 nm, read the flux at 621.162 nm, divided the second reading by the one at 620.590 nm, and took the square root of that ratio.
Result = 0.99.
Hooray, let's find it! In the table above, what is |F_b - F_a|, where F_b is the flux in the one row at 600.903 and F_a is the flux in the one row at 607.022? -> 0.4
